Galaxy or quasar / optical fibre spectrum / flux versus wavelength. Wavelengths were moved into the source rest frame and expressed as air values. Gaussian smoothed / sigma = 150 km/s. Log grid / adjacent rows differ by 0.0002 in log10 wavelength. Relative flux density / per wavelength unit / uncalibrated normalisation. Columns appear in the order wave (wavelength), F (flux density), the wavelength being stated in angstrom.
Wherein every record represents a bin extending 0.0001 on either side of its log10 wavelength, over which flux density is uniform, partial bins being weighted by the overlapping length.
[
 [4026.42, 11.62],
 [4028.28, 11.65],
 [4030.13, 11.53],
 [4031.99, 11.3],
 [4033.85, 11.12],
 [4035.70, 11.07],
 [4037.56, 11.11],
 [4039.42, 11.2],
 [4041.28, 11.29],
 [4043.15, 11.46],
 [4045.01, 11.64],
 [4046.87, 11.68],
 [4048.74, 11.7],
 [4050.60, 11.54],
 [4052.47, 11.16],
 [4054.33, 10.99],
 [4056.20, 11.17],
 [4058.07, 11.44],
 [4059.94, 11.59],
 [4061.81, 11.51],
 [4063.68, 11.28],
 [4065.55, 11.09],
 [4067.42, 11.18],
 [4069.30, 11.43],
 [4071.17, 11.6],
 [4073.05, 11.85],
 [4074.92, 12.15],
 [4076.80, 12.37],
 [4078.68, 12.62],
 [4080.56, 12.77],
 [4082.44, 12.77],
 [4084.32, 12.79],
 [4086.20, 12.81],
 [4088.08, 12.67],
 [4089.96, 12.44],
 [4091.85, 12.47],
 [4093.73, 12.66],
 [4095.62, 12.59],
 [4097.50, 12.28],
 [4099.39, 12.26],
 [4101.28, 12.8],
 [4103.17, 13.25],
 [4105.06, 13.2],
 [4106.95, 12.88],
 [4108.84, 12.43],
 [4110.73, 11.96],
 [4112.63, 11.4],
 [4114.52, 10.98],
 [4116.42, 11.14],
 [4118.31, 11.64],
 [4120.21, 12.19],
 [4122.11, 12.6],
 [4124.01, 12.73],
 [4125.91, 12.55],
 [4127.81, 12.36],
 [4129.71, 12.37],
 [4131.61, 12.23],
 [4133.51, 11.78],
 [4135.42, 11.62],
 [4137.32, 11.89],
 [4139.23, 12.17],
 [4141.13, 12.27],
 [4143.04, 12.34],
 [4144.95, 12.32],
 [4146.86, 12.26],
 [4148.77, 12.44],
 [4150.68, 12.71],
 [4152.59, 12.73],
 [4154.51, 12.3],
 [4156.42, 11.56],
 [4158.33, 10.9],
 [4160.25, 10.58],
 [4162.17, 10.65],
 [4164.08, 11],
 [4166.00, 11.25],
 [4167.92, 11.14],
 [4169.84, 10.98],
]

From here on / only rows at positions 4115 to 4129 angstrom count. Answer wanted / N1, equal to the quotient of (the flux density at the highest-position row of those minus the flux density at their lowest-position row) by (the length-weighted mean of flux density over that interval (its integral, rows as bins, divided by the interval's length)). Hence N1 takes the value 0.101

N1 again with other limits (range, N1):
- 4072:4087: 0.077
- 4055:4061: 0.037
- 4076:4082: 0.032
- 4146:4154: 0.038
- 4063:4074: 0.050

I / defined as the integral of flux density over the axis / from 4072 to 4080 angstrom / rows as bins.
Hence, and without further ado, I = 98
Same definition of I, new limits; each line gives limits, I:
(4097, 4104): 89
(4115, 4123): 95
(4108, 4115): 82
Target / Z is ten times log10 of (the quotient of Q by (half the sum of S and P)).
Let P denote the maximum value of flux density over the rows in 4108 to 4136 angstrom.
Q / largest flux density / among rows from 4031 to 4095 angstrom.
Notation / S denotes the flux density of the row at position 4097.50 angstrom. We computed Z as 0.10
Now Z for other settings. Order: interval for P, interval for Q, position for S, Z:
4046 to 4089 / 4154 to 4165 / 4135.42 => 0.03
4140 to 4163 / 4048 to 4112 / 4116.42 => 0.45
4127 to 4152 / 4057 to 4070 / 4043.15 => -0.18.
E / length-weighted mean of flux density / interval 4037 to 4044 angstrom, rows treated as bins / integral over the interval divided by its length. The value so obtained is 11.3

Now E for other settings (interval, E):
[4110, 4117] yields 11.4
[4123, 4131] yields 12.5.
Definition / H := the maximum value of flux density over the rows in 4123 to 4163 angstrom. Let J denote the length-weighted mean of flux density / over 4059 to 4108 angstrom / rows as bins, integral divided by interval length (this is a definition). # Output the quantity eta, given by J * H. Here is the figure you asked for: 156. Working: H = 12.73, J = 12.3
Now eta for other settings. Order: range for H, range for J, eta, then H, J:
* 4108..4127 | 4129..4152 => 155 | 12.73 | 12.2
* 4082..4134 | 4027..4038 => 150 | 13.25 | 11.3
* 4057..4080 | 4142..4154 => 157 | 12.62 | 12.4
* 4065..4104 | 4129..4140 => 159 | 13.25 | 12.0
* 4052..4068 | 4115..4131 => 141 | 11.59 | 12.2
